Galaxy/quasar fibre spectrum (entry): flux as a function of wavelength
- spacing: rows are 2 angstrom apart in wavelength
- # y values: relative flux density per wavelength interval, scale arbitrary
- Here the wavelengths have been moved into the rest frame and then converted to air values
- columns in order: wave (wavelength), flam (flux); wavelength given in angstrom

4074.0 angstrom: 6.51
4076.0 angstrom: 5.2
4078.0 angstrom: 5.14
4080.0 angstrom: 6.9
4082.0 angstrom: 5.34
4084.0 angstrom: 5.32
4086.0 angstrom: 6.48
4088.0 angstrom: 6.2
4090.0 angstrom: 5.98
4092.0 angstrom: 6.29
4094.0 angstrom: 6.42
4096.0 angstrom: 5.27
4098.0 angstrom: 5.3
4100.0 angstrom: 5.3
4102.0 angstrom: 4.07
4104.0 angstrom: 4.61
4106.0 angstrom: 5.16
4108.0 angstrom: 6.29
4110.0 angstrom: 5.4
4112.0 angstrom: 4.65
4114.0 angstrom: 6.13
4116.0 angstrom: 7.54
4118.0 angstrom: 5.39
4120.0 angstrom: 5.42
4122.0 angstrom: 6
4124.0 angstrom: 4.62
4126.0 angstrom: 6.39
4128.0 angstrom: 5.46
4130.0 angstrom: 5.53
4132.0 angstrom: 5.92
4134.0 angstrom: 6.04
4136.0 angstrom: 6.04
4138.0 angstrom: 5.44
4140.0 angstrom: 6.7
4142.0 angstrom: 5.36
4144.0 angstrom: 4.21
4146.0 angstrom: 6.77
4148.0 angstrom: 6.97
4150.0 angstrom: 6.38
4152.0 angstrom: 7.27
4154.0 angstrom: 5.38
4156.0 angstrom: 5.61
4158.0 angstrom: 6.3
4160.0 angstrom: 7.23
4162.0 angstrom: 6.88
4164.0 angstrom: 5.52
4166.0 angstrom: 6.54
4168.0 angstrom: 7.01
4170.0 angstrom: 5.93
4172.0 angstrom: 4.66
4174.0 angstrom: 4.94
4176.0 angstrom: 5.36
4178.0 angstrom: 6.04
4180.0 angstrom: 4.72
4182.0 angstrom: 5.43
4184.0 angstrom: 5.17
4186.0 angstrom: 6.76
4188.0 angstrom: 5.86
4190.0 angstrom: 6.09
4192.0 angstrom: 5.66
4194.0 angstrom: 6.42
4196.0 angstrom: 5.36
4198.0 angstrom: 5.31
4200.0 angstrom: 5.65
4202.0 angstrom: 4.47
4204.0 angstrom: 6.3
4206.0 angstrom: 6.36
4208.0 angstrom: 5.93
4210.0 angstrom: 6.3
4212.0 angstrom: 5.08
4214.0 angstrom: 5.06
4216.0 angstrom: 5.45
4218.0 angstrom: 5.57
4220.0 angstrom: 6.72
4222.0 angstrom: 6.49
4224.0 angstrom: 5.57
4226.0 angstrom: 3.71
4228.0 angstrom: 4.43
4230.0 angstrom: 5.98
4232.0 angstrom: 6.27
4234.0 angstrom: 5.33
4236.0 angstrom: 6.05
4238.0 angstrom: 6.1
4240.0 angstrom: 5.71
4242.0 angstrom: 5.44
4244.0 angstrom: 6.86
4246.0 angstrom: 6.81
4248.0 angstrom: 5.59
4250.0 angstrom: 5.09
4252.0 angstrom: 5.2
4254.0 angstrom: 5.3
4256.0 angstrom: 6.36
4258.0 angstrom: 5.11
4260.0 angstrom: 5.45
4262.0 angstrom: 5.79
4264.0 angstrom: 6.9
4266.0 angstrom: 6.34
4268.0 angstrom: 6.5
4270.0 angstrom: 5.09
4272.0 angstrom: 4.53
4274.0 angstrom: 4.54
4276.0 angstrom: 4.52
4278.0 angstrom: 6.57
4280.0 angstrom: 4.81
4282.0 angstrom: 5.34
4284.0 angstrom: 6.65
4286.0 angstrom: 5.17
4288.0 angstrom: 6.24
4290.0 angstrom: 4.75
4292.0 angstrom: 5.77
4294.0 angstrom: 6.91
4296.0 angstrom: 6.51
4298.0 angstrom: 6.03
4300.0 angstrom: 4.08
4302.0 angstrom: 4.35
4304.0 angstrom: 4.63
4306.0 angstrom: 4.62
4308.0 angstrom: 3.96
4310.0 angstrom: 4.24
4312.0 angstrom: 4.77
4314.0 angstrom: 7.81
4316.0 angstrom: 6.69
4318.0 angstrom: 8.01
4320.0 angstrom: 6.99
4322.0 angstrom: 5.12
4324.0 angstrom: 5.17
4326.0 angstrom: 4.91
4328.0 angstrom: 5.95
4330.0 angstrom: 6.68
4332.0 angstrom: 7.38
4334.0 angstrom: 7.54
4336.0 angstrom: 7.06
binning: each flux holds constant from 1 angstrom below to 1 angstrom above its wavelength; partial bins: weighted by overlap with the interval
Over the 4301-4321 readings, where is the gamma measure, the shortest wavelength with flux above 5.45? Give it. 4314.0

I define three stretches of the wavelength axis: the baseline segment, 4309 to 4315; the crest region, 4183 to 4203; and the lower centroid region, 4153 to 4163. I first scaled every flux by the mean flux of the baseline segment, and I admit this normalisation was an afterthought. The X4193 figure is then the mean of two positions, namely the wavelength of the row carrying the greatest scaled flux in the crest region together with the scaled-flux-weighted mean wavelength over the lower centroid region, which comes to 4172.1 angstrom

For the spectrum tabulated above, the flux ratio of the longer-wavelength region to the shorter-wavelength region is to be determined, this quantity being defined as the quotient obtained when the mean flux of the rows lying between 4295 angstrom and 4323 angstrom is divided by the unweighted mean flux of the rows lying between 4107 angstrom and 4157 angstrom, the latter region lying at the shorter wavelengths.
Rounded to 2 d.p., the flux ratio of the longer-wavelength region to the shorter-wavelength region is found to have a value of 0.95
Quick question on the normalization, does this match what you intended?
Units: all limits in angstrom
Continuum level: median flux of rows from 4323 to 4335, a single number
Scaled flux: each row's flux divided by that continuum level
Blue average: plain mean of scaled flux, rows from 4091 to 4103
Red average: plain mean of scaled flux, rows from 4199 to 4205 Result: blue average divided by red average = 0.99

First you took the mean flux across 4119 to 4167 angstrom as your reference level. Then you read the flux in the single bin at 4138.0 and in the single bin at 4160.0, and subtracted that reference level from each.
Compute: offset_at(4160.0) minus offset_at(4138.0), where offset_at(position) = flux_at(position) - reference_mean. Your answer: 1.8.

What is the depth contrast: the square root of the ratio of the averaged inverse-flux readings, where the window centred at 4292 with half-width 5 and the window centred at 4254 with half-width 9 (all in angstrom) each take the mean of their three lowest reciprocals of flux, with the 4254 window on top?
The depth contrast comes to 1.02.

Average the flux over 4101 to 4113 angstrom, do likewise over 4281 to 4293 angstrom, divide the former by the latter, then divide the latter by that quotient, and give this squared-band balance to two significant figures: 6.4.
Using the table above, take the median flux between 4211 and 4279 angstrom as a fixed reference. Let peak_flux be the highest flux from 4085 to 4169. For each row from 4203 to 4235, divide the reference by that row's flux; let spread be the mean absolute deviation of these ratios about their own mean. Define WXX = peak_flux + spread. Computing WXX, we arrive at 7.66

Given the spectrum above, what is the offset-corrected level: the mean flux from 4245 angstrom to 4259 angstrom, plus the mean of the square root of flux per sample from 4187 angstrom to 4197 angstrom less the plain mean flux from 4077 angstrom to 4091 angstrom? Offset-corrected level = 2.15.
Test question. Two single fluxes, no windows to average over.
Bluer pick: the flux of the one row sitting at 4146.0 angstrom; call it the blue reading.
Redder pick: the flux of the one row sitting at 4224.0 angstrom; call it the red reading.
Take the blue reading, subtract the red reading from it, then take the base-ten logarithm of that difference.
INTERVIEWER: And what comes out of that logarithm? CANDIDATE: 0.08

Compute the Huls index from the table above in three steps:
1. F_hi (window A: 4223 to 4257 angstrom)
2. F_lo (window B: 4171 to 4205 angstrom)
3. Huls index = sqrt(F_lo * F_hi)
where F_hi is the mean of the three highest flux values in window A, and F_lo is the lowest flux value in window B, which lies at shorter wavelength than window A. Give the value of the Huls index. 5.46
